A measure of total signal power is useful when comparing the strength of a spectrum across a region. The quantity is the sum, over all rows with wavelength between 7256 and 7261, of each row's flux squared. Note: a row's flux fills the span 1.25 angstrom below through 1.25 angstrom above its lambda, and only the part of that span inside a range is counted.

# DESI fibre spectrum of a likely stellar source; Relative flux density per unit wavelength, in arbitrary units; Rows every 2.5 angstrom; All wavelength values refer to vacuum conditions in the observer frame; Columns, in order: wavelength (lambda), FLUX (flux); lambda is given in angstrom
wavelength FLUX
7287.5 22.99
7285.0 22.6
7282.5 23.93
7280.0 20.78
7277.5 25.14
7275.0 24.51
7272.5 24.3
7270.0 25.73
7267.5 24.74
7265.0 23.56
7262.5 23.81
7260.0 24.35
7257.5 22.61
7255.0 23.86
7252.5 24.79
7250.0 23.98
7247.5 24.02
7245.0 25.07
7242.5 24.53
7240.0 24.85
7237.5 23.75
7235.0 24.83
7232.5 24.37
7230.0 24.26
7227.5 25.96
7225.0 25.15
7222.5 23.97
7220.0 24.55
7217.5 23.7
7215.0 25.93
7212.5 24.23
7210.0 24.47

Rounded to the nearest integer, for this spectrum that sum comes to 1104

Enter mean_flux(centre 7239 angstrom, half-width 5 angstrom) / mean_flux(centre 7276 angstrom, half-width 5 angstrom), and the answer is 1.03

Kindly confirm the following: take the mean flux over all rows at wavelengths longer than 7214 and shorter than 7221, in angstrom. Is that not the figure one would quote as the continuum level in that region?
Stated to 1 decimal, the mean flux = 24.7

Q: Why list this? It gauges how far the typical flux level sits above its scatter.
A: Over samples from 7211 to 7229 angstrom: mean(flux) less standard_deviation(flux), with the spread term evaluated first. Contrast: 23.9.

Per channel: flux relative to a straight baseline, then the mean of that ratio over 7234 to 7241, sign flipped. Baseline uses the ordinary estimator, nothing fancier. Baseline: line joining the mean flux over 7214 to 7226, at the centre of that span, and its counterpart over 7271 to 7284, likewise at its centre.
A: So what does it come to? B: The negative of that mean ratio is -1.004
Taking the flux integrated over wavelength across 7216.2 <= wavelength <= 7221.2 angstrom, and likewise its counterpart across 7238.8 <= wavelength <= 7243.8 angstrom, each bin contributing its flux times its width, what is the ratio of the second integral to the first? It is 1.023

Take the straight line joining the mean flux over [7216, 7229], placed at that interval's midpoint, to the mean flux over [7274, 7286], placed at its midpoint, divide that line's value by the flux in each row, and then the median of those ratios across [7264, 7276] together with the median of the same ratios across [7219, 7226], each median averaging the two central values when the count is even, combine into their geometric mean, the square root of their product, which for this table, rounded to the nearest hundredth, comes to 0.98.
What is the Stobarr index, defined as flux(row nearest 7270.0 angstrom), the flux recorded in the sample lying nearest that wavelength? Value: 25.73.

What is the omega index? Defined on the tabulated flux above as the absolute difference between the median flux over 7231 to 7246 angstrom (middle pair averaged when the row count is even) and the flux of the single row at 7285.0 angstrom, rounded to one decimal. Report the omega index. 2.1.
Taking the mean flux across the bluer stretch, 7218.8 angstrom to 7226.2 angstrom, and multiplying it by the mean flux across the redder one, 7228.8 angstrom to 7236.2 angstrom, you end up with 601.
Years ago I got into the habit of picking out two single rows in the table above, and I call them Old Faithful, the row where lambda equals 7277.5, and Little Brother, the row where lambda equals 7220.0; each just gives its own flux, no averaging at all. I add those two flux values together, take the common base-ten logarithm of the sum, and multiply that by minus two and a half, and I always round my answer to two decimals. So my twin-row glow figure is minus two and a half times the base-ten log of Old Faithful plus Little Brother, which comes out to -4.24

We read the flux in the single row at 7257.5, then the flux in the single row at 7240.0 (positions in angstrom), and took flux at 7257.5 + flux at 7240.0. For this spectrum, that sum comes 47.5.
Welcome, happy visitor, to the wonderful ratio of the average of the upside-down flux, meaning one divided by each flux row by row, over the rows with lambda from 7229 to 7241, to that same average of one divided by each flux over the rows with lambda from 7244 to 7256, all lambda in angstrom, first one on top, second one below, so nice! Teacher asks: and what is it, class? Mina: 0.997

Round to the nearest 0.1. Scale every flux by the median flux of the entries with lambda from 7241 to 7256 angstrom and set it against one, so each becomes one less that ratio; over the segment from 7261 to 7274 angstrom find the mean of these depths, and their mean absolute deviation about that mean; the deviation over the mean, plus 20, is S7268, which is 15.8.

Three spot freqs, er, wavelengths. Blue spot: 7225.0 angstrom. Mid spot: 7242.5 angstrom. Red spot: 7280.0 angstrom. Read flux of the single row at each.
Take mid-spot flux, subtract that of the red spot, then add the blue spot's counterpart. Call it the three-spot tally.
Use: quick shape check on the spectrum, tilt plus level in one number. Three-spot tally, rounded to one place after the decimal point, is 28.9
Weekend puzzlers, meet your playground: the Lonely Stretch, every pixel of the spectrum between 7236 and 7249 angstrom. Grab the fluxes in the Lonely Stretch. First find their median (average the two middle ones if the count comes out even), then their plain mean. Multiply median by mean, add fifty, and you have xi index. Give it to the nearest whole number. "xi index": 650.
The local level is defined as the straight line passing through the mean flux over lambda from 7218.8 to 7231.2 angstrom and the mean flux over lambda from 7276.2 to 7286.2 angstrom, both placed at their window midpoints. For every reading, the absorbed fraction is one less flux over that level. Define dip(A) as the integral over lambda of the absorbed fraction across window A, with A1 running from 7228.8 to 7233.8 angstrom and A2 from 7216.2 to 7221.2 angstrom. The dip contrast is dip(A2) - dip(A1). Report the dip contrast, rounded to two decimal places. 0.11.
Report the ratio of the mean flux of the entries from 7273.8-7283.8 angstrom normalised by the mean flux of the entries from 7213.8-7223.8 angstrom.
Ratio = 0.96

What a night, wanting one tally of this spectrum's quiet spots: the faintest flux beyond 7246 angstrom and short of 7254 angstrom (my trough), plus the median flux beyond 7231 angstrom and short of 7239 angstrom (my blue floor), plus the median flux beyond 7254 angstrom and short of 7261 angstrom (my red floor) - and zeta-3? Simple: 72.2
